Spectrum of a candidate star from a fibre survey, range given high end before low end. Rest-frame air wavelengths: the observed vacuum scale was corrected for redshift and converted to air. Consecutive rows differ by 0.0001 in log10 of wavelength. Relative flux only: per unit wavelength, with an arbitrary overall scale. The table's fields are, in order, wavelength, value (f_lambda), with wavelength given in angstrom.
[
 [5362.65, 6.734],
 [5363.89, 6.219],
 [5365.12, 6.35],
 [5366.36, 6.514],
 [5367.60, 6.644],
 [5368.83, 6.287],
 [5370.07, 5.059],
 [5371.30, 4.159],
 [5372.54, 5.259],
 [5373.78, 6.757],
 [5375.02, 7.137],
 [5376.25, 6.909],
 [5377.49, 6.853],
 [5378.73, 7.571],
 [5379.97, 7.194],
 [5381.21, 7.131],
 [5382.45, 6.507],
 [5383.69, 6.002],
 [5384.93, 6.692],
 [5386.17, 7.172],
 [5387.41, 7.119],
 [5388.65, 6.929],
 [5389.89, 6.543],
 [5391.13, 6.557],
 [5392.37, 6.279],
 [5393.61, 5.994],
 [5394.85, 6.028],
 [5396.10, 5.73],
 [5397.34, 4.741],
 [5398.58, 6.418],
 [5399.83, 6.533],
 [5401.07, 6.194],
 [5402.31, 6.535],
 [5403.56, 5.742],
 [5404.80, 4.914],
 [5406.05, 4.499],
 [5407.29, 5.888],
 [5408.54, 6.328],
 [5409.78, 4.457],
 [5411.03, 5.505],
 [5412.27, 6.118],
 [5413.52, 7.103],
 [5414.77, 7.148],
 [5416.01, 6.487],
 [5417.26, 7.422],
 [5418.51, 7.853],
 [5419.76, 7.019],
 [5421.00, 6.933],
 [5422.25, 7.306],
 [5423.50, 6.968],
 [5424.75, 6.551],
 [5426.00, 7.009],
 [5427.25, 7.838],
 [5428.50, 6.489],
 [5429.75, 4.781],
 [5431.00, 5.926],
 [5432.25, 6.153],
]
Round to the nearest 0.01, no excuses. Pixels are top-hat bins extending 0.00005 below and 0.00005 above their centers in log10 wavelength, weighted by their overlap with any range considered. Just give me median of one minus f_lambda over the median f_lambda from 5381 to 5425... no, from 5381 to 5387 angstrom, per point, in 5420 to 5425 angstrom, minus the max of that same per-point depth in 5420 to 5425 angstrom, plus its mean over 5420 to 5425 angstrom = -0.10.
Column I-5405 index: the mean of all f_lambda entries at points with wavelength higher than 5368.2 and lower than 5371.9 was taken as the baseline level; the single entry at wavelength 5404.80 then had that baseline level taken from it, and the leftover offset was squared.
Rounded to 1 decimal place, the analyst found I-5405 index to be 0.1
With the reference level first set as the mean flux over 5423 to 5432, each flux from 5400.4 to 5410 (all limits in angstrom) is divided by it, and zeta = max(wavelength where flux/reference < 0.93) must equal 5409.78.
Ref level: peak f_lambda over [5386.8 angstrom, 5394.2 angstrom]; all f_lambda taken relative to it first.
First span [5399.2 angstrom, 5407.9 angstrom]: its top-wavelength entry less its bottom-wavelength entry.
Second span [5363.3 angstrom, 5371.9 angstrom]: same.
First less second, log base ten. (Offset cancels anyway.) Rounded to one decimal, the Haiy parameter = 0.2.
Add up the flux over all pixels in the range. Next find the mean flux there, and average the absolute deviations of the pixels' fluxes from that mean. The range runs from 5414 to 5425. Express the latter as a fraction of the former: 0.0050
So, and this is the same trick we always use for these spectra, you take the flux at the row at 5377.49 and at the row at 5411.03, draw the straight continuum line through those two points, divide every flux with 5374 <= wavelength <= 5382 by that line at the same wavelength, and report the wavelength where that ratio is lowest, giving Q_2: 5377.49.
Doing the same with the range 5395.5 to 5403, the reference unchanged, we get 5397.34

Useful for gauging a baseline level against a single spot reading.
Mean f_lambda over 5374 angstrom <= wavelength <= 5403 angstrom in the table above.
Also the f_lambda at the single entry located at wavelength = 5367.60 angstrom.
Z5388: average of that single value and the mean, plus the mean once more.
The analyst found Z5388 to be 13.2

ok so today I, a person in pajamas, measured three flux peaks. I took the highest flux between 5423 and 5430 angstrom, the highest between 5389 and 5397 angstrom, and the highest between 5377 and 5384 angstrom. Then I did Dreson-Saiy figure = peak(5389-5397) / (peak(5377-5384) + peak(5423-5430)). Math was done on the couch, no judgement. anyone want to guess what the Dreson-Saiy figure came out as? 0.43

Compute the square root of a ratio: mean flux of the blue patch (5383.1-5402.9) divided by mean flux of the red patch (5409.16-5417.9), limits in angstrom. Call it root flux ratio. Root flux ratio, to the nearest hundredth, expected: 1.00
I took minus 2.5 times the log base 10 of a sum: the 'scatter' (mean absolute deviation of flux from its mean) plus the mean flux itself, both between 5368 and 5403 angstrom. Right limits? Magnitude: -2.11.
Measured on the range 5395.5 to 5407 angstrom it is -2.01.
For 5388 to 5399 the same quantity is -2.05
